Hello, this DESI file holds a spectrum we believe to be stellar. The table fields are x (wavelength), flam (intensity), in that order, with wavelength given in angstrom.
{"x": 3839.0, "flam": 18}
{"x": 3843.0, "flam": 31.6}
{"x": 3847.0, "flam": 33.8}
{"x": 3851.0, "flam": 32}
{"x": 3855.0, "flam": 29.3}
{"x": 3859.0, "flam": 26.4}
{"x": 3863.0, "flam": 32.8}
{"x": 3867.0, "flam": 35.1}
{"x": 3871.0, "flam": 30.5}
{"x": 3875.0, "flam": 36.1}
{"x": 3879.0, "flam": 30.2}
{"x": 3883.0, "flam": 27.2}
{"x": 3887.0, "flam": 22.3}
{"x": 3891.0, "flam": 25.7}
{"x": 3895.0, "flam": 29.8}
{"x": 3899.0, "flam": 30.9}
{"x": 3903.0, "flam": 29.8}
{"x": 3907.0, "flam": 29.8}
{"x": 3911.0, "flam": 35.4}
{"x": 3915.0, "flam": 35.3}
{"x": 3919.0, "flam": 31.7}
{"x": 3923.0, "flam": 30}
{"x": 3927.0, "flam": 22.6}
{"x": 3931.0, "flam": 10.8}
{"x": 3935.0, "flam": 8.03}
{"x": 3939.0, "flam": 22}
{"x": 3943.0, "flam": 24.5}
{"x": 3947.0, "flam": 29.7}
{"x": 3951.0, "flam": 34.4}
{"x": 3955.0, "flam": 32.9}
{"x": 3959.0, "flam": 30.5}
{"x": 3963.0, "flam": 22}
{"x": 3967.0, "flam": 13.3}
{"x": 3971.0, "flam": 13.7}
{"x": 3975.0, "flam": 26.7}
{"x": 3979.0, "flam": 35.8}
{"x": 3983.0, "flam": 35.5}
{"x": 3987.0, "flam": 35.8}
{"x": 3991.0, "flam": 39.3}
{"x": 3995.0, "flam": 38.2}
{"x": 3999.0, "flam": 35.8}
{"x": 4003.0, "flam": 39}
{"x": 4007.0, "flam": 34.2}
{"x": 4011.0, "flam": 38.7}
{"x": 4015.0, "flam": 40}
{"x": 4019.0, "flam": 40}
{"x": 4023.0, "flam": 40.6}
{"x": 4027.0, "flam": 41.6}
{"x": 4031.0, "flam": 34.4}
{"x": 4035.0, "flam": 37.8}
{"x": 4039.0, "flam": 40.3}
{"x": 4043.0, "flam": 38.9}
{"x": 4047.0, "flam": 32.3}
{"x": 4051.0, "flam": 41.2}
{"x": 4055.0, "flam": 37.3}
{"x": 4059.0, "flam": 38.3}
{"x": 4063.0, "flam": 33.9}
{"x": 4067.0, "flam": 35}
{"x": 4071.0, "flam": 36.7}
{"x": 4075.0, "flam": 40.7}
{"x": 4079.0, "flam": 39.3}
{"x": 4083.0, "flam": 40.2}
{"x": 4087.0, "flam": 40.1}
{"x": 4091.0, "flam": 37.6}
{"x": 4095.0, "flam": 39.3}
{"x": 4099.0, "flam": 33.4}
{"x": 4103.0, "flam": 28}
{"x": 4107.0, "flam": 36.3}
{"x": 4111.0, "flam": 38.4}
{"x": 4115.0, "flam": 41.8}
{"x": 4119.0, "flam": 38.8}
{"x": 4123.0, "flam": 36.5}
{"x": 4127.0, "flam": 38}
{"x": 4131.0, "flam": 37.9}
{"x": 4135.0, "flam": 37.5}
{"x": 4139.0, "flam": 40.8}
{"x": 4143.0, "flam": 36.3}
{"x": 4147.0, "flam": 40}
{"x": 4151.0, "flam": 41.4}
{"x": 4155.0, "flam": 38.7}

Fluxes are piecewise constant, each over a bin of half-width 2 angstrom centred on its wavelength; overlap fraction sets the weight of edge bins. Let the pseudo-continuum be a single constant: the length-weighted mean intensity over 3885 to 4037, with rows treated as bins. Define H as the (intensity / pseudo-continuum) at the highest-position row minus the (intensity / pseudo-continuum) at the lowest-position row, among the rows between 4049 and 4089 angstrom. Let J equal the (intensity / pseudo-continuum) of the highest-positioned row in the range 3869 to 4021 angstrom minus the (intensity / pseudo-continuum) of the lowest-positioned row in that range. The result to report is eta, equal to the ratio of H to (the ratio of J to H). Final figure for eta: 0.004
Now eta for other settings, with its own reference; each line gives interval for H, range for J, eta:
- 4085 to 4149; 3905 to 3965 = 0.000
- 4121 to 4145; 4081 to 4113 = -0.001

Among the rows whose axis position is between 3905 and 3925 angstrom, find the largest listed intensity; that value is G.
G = 35.4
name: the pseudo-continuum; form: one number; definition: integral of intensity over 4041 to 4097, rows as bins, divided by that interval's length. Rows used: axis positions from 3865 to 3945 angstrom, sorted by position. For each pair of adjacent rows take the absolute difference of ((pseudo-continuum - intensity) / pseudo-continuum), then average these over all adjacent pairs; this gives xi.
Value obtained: 0.115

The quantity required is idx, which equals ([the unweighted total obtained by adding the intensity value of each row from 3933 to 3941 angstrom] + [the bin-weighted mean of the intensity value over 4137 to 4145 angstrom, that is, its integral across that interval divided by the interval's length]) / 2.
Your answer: 34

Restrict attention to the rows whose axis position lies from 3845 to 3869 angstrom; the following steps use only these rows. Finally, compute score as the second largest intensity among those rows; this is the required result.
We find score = 33.8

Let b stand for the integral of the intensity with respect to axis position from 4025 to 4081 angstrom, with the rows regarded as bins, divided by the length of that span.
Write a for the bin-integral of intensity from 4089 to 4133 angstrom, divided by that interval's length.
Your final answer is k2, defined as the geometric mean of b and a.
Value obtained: 37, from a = 36.9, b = 38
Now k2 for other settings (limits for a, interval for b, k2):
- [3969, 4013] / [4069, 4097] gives 36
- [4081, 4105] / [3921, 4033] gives 33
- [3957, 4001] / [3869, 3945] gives 28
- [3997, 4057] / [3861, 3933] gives 33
